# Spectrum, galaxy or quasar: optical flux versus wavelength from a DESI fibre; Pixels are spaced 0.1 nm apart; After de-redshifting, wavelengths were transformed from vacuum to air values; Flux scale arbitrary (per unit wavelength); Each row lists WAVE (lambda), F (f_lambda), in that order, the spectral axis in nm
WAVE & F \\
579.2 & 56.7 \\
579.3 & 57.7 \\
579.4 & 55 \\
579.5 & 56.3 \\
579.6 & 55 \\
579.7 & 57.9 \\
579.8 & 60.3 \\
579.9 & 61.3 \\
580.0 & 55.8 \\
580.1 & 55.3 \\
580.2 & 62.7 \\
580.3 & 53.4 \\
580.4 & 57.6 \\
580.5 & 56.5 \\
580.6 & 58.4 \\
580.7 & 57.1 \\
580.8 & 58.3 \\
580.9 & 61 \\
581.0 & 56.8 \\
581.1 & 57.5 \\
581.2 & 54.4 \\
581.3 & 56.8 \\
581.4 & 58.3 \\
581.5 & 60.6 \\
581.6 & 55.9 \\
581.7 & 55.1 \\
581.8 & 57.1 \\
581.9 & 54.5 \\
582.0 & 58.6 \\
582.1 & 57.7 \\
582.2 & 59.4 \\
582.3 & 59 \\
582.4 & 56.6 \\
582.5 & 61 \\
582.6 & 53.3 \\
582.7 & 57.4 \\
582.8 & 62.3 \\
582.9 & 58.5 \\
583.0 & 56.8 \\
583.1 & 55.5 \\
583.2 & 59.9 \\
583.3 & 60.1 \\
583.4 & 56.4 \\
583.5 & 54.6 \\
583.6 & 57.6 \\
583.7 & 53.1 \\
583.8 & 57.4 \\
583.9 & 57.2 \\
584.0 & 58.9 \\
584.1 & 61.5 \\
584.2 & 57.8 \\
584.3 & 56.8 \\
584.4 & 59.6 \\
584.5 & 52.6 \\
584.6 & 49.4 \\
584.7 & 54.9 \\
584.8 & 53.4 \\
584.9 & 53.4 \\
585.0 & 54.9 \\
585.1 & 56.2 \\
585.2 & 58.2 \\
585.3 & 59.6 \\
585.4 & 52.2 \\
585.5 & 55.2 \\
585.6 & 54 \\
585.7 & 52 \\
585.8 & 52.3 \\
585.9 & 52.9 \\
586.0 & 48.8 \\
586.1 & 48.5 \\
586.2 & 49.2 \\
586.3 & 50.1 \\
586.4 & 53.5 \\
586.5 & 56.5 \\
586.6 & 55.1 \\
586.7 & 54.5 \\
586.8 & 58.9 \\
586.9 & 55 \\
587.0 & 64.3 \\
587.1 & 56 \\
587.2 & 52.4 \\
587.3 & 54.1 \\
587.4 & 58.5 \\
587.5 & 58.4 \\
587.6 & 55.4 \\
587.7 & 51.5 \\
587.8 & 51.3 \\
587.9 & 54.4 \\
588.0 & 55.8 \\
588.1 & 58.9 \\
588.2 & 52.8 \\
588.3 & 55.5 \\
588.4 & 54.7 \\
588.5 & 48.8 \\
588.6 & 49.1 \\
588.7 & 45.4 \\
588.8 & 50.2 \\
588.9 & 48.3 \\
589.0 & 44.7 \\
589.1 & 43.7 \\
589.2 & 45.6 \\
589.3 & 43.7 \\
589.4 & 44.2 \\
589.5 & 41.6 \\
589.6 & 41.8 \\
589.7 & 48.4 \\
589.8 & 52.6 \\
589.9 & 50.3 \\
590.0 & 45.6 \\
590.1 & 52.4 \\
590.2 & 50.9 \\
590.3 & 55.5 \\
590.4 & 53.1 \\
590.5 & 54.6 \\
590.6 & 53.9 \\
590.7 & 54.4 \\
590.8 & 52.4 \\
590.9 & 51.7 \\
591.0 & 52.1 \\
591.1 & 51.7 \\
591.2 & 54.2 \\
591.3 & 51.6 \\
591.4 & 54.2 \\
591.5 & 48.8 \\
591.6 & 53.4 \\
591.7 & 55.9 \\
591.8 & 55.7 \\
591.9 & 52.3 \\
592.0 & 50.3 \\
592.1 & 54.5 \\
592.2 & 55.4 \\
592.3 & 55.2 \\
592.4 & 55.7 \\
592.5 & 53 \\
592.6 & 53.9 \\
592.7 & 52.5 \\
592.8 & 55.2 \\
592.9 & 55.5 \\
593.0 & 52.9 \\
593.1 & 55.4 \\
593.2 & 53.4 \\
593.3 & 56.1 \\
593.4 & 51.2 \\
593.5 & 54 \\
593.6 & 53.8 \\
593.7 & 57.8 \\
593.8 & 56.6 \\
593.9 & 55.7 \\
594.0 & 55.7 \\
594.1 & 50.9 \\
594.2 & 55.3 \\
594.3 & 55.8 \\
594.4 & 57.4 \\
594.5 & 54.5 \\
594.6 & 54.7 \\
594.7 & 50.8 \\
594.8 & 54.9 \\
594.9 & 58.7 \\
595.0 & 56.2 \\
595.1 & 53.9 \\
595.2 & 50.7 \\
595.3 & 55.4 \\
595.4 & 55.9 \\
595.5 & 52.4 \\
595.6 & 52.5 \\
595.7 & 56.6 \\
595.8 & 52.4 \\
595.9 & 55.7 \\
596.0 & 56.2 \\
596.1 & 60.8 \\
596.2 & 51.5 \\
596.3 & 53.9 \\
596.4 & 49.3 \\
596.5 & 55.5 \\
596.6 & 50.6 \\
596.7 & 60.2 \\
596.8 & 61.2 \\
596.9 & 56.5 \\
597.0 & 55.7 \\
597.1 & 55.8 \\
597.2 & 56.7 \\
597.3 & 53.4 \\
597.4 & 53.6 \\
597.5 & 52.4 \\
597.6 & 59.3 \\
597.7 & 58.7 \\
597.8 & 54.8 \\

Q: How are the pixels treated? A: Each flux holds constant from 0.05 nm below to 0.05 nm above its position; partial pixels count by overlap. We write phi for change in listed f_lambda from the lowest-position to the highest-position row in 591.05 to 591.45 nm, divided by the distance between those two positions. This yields 8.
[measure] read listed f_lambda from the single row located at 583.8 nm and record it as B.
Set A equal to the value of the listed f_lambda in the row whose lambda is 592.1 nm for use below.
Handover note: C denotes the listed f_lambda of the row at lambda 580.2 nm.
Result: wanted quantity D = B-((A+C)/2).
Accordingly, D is -1.2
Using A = 54.5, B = 57.4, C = 62.7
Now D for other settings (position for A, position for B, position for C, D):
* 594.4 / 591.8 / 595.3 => -0.7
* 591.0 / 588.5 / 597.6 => -6.9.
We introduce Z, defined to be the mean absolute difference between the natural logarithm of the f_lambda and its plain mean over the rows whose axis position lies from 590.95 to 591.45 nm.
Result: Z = 0.022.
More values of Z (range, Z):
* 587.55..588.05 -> 0.034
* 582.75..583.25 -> 0.034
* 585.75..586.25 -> 0.036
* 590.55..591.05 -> 0.019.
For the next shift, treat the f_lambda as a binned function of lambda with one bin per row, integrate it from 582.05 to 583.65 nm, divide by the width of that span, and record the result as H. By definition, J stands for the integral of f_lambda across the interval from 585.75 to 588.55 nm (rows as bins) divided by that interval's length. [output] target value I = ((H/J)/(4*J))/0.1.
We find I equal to 0.049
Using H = 57.9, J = 54.2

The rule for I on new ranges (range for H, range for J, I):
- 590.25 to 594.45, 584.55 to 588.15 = 0.046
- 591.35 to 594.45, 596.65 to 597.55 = 0.043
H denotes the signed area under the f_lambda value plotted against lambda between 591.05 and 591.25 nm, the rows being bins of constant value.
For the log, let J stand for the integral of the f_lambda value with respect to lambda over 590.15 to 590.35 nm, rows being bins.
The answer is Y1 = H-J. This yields -0.05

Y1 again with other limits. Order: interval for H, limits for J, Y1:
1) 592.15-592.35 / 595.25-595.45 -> -0.07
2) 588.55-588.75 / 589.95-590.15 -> -0.35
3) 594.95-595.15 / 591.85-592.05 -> 0.75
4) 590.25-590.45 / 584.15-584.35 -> -0.60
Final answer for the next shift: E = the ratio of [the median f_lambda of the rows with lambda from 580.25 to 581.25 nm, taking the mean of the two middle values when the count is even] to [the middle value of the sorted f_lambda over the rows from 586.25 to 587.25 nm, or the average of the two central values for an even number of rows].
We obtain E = 1.041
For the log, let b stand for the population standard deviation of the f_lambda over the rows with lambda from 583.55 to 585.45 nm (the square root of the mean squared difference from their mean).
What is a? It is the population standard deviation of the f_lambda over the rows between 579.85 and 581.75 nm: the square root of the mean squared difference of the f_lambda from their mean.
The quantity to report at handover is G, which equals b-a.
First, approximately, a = 2.4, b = 3.0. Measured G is 0.6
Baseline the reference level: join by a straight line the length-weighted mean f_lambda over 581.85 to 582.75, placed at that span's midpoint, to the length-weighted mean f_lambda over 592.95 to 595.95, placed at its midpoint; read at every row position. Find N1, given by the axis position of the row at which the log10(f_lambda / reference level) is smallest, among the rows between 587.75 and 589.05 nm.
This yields 589.0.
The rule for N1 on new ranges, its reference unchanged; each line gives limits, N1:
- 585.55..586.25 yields 586.1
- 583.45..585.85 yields 584.6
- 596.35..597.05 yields 596.4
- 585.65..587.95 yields 586.1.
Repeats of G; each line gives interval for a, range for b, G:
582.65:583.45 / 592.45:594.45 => -0.3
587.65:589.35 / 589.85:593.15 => -2.3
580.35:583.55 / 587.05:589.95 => 3.0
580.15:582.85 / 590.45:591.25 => -1.2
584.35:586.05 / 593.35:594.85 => -0.9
